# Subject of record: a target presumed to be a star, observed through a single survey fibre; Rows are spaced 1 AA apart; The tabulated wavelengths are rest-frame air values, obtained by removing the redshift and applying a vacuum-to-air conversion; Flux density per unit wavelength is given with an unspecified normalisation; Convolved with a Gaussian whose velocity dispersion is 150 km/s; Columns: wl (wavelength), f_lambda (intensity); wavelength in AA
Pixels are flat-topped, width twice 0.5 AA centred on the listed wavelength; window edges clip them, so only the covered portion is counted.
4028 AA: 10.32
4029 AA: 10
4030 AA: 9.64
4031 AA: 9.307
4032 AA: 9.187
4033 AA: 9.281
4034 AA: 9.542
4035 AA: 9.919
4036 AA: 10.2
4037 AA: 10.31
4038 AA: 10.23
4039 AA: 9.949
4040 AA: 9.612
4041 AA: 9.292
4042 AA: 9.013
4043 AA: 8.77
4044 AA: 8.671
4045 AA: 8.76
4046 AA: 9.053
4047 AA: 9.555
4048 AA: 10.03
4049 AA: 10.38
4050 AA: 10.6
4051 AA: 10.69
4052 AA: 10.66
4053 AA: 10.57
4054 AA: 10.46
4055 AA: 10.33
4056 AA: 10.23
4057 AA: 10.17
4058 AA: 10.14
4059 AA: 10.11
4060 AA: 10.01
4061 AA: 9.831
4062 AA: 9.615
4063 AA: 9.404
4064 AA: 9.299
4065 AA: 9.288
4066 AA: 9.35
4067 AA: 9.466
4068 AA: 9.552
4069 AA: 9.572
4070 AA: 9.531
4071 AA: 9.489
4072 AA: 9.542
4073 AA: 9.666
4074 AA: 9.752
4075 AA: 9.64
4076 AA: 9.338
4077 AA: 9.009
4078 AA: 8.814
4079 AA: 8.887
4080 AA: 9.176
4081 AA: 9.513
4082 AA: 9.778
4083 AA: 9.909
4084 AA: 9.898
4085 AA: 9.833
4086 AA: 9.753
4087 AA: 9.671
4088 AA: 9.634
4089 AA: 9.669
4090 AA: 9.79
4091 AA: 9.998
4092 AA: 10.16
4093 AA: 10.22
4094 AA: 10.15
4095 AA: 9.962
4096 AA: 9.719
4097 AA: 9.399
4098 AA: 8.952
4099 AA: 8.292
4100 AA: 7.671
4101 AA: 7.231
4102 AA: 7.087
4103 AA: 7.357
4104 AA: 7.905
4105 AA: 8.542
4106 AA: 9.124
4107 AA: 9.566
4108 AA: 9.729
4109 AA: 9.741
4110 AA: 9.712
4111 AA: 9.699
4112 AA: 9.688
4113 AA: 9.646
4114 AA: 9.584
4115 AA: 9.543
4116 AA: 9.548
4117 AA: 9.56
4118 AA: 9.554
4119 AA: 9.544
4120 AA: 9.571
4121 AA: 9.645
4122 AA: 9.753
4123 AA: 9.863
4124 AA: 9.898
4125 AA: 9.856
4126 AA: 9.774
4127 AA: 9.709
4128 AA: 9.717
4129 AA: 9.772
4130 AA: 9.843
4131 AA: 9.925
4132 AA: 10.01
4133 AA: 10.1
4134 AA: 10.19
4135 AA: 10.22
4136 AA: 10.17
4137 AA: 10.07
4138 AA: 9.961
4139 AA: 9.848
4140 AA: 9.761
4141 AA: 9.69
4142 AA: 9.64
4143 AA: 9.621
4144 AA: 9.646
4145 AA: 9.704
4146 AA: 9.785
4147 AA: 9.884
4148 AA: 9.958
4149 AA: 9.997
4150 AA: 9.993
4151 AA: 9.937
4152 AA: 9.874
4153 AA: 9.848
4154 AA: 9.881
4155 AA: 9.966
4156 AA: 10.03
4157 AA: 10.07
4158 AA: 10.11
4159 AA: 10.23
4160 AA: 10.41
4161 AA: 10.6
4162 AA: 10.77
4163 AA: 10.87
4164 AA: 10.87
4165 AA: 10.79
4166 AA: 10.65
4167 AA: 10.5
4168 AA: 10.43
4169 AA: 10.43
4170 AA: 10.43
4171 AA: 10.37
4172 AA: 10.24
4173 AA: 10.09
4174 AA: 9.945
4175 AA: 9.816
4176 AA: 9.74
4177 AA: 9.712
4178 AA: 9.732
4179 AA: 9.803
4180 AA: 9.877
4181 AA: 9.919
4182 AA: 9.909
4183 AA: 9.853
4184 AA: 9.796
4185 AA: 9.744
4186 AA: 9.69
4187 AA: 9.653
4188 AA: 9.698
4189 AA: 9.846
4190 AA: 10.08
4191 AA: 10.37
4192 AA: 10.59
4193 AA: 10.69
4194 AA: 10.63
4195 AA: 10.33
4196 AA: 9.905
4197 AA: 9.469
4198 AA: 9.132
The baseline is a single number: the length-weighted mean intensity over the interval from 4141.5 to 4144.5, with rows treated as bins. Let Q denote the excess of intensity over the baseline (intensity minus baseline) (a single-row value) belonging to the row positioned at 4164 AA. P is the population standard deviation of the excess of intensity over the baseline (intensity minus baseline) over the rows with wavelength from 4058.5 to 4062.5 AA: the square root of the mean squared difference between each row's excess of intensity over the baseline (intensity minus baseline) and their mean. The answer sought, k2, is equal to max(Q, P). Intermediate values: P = 0.19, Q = 1.2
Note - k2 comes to 1.2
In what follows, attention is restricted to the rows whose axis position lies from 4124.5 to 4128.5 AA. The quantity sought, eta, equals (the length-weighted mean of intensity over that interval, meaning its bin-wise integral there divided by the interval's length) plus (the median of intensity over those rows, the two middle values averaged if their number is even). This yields 19.5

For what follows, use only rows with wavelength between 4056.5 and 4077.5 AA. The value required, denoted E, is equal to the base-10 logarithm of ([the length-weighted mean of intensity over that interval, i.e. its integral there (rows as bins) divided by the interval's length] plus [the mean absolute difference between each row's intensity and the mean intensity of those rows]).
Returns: 0.99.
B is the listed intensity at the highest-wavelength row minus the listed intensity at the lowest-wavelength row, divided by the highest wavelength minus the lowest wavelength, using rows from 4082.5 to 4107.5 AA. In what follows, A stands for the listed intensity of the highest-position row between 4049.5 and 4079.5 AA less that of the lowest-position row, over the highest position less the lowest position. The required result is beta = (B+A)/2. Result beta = -0.04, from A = -0.06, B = -0.014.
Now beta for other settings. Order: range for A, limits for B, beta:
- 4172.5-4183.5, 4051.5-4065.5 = -0.06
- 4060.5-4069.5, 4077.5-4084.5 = 0.07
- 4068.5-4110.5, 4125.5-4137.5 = 0.02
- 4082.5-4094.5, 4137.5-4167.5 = 0.02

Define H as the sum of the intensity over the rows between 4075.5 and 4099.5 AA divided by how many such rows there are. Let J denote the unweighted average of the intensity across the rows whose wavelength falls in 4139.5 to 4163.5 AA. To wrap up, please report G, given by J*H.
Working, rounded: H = 9.56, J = 10.0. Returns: 95.7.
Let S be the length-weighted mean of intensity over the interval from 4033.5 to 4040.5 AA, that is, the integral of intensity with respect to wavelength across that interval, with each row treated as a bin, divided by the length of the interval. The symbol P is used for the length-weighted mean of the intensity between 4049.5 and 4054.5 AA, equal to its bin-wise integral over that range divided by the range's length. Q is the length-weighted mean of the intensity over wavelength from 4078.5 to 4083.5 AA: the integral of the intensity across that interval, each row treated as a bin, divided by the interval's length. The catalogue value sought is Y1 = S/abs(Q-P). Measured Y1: 9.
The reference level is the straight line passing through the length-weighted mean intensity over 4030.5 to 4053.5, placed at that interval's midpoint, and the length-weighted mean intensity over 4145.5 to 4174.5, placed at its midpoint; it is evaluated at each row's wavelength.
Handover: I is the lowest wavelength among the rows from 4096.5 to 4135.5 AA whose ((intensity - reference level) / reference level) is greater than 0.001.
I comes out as 4134 AA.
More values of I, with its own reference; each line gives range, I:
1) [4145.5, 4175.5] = 4160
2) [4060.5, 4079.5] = 4061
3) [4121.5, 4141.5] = 4134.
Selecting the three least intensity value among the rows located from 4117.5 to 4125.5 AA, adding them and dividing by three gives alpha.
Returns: 9.56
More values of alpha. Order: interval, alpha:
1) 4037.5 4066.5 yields 8.73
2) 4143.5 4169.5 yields 9.71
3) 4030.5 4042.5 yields 9.16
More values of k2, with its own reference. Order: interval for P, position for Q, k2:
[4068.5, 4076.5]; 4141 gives 0.1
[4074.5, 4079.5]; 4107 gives 0.3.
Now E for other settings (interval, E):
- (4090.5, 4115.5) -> 1.00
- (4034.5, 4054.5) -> 1.02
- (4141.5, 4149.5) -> 1.00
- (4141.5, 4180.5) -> 1.02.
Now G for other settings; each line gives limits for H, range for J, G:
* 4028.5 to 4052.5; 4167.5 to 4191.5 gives 96.6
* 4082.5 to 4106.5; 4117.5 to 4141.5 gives 90.3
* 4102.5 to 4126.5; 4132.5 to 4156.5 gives 93.5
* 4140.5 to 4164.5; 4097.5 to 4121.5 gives 90.7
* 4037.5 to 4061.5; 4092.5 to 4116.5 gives 89.8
